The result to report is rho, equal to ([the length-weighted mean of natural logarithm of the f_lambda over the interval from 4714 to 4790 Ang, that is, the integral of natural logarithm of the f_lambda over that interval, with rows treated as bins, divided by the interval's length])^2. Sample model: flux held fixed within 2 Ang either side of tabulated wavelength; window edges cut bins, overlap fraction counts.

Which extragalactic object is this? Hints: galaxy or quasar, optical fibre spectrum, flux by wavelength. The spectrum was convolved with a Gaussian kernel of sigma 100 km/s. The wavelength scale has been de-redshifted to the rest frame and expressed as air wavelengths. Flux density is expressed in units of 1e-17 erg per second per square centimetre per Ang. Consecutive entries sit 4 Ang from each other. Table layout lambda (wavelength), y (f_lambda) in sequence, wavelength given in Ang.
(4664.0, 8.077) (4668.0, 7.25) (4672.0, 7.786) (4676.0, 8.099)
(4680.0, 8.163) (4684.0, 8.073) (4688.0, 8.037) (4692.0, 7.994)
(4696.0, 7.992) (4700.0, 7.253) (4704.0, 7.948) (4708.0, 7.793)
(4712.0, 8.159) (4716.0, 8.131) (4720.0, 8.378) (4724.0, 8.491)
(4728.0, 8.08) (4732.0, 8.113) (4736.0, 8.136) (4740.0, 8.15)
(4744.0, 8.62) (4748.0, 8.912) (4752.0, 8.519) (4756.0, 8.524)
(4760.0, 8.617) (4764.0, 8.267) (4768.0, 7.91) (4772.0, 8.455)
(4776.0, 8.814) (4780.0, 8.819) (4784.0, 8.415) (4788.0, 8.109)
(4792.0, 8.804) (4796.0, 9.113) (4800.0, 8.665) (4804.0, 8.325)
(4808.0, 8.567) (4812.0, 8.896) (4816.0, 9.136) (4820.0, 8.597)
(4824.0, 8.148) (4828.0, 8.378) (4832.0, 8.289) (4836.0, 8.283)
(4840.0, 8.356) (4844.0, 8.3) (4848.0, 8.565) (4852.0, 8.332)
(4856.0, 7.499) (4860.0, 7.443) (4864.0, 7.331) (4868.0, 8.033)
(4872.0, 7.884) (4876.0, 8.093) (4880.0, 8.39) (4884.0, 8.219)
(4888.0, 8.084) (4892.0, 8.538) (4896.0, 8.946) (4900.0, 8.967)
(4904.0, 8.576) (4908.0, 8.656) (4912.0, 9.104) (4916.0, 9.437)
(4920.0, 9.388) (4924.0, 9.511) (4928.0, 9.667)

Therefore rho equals 4.52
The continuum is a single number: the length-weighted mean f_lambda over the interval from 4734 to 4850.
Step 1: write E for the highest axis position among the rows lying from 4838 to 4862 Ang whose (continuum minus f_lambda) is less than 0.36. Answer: 4852.0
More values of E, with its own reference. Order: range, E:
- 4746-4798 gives 4796.0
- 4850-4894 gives 4892.0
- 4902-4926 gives 4924.0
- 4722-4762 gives 4760.0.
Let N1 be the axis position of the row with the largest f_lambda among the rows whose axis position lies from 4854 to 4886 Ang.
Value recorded 4880.0 Ang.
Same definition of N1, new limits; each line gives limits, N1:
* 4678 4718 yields 4680.0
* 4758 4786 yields 4780.0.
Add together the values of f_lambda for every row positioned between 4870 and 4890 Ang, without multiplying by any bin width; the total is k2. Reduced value 41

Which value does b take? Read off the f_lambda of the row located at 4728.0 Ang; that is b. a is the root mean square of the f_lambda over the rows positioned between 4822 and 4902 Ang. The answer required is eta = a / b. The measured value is 1.02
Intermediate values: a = 8.2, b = 8.08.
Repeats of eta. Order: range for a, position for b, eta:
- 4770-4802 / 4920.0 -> 0.92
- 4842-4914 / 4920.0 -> 0.88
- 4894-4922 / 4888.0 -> 1.12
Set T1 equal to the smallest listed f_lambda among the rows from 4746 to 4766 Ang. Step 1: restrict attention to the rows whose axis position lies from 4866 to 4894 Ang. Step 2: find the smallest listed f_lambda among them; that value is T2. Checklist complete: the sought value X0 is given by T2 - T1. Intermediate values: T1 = 8.267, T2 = 7.884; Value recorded -0.38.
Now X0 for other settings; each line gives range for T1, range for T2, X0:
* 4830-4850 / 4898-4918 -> 0.29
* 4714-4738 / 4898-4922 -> 0.50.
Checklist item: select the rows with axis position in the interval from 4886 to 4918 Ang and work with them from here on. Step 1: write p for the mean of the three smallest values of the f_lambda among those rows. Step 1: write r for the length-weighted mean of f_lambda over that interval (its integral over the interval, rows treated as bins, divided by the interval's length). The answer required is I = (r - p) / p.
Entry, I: 0.046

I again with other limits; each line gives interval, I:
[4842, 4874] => 0.067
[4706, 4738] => 0.021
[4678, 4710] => 0.032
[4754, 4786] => 0.034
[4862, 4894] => 0.042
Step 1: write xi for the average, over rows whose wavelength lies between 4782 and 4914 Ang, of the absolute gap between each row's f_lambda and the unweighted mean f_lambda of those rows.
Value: 0.340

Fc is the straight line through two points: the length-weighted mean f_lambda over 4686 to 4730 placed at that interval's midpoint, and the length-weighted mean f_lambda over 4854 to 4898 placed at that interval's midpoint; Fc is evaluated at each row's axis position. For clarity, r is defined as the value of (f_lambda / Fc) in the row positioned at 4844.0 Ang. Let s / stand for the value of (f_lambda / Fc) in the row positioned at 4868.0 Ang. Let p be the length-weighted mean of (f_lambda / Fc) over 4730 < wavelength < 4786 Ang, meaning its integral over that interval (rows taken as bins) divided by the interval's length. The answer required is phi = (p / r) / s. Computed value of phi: 1.02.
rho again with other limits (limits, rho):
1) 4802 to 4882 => 4.44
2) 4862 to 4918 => 4.54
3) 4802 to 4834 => 4.60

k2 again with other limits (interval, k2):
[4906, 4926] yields 46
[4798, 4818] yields 44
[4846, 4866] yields 39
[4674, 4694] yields 40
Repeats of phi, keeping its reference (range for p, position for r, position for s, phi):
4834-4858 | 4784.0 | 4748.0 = 0.88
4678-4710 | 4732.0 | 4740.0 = 0.96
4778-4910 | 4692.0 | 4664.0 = 1.04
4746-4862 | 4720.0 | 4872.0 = 1.03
